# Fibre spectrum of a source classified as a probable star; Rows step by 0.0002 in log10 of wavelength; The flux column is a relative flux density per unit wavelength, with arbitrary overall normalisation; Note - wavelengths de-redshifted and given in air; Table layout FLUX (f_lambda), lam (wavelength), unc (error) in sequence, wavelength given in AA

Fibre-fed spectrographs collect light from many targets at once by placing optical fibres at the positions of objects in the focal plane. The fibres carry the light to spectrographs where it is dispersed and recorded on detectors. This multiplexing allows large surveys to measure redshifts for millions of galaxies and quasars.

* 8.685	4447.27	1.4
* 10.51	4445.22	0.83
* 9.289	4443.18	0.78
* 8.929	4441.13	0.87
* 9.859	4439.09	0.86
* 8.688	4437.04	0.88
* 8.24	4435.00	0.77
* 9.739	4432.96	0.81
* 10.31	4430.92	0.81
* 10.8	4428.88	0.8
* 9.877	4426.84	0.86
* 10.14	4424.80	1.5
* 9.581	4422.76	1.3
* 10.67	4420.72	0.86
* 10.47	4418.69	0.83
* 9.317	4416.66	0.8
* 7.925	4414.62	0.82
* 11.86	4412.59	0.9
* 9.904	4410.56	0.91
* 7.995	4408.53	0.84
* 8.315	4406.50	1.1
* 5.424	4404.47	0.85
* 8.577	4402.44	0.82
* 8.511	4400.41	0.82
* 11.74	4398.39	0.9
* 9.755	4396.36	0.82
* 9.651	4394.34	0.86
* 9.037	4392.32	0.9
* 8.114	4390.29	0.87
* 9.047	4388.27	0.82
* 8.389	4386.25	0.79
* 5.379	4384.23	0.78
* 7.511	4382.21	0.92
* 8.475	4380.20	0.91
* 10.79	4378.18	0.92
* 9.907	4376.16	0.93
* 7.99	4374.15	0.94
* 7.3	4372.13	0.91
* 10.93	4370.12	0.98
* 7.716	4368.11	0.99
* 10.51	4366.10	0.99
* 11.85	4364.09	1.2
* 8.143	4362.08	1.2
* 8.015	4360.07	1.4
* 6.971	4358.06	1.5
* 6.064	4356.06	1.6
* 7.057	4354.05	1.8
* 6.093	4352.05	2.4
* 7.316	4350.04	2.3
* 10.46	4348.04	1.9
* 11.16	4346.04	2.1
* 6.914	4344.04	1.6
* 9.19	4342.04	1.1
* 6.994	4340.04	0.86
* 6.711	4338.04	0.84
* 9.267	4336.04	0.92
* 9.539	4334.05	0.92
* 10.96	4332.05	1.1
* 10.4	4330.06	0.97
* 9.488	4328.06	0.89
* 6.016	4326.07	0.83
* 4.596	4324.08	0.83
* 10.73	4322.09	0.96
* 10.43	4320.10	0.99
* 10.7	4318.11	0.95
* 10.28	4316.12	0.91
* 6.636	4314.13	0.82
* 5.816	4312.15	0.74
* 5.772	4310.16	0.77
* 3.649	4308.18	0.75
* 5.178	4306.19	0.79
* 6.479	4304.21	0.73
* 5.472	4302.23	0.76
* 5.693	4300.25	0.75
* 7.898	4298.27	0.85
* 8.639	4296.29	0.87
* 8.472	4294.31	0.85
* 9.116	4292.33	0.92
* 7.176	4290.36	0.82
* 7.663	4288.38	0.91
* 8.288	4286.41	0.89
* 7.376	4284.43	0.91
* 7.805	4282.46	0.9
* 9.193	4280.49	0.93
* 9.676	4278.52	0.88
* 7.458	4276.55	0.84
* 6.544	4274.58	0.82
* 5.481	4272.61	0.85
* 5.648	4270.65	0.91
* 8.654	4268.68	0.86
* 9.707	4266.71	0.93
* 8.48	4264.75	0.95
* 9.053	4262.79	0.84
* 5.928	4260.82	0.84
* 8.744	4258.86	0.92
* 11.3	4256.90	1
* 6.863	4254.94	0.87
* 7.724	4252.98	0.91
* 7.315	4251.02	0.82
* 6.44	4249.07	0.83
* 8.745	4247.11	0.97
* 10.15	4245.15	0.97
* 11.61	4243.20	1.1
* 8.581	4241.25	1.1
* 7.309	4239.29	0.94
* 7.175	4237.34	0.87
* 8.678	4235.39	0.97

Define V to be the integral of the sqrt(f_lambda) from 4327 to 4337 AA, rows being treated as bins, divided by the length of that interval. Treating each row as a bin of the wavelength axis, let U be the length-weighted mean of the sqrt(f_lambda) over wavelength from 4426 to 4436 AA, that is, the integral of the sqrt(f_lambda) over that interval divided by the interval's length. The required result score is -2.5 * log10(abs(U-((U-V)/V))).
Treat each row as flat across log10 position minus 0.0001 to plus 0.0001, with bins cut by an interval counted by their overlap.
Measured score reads -1.24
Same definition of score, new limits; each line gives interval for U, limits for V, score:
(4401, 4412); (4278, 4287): -1.14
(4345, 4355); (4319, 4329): -1.14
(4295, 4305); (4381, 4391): -1.07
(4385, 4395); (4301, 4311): -1.06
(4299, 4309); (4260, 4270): -1.00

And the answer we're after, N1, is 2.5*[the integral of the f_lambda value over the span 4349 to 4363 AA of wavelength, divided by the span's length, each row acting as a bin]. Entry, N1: 18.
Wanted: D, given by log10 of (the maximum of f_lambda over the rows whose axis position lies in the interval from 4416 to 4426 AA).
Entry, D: 1.03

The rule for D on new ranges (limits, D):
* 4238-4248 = 1.06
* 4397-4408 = 1.07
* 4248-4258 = 1.05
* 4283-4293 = 0.96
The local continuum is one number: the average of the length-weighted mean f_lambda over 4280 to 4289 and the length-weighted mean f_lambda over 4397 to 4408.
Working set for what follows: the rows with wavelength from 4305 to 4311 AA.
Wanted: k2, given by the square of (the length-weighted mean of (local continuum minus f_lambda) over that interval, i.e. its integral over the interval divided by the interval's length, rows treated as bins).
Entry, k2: 11.4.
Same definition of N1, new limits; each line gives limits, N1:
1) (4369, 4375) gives 22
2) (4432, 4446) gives 23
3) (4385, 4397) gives 22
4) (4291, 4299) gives 21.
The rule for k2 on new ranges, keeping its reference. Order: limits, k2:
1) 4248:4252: 1.8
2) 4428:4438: 1.6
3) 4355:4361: 1.6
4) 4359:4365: 1.0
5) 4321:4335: 0.3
